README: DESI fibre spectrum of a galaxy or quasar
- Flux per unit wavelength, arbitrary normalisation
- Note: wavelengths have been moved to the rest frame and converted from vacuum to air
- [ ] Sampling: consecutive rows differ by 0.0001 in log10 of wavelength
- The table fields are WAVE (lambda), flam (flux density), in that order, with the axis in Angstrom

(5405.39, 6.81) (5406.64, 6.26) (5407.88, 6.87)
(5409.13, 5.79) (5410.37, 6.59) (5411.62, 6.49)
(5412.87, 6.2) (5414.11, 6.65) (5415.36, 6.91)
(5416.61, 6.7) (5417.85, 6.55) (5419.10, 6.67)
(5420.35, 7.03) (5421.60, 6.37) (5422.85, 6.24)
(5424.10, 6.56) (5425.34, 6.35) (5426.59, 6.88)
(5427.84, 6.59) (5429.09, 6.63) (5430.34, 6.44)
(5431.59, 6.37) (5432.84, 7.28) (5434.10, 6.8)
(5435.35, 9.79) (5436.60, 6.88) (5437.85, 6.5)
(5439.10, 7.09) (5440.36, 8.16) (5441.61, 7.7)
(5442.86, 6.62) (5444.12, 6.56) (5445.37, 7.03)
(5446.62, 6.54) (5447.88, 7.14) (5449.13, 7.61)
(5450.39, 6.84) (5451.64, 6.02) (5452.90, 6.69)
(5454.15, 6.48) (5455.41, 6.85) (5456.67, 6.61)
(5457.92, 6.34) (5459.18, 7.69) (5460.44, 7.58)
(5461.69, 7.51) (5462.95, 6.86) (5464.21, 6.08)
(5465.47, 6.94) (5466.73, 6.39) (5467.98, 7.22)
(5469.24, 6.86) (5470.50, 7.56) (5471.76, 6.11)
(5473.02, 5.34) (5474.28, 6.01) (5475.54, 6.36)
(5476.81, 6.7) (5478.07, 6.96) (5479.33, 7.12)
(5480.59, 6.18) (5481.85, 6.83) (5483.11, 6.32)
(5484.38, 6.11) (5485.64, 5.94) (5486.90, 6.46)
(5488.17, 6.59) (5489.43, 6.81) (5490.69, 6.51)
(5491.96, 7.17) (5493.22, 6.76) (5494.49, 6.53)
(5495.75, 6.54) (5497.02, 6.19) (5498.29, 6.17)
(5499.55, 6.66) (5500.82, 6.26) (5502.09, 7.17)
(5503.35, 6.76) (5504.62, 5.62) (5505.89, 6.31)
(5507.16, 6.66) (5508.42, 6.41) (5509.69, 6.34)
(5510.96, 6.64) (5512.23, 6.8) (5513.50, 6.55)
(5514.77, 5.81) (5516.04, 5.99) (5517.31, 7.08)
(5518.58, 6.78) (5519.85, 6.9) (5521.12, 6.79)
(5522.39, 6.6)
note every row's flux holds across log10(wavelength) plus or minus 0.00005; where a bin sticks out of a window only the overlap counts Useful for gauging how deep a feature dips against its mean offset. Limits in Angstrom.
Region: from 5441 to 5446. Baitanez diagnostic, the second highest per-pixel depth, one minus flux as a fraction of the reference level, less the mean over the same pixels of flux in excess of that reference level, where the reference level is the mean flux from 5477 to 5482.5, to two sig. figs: -0.18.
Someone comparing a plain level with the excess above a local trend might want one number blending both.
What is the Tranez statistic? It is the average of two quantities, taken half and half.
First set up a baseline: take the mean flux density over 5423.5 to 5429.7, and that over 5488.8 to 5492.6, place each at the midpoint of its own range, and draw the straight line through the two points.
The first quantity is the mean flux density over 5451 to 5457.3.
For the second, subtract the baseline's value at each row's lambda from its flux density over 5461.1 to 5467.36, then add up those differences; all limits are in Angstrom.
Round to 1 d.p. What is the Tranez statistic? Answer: 3.3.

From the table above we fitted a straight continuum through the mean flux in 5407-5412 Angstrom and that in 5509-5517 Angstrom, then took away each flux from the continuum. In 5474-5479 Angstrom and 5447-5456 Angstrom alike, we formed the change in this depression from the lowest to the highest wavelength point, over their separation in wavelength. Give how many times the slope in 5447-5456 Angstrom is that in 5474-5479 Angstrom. -0.15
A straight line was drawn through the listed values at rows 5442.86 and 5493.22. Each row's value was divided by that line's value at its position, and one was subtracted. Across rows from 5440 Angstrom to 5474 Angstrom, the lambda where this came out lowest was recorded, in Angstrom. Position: 5473.02 Angstrom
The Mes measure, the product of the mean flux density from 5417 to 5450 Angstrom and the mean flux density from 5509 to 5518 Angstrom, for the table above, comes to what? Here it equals 44.8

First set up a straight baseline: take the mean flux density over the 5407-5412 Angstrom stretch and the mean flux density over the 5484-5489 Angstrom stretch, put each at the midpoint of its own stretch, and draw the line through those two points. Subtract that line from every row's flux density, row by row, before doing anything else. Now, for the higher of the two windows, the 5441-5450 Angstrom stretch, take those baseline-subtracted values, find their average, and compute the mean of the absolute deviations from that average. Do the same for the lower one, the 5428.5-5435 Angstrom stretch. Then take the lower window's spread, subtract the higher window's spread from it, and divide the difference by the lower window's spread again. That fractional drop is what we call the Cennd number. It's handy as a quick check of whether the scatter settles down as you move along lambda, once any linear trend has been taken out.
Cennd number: -0.4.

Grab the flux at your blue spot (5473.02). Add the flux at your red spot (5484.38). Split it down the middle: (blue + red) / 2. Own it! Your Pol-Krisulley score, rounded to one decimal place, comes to 5.7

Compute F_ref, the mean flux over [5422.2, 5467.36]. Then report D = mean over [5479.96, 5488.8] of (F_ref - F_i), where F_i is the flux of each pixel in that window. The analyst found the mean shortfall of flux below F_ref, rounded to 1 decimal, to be 0.6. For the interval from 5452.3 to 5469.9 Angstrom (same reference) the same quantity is 0.0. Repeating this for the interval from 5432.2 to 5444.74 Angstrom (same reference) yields -0.4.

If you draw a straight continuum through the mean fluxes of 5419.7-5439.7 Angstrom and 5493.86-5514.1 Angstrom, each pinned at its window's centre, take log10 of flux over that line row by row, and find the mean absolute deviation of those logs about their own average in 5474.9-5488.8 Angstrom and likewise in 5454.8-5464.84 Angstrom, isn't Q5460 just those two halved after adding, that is 0.0252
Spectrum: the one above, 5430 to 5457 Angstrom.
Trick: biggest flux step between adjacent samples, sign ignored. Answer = 3.0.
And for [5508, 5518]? 1.1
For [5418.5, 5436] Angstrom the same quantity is 3.0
